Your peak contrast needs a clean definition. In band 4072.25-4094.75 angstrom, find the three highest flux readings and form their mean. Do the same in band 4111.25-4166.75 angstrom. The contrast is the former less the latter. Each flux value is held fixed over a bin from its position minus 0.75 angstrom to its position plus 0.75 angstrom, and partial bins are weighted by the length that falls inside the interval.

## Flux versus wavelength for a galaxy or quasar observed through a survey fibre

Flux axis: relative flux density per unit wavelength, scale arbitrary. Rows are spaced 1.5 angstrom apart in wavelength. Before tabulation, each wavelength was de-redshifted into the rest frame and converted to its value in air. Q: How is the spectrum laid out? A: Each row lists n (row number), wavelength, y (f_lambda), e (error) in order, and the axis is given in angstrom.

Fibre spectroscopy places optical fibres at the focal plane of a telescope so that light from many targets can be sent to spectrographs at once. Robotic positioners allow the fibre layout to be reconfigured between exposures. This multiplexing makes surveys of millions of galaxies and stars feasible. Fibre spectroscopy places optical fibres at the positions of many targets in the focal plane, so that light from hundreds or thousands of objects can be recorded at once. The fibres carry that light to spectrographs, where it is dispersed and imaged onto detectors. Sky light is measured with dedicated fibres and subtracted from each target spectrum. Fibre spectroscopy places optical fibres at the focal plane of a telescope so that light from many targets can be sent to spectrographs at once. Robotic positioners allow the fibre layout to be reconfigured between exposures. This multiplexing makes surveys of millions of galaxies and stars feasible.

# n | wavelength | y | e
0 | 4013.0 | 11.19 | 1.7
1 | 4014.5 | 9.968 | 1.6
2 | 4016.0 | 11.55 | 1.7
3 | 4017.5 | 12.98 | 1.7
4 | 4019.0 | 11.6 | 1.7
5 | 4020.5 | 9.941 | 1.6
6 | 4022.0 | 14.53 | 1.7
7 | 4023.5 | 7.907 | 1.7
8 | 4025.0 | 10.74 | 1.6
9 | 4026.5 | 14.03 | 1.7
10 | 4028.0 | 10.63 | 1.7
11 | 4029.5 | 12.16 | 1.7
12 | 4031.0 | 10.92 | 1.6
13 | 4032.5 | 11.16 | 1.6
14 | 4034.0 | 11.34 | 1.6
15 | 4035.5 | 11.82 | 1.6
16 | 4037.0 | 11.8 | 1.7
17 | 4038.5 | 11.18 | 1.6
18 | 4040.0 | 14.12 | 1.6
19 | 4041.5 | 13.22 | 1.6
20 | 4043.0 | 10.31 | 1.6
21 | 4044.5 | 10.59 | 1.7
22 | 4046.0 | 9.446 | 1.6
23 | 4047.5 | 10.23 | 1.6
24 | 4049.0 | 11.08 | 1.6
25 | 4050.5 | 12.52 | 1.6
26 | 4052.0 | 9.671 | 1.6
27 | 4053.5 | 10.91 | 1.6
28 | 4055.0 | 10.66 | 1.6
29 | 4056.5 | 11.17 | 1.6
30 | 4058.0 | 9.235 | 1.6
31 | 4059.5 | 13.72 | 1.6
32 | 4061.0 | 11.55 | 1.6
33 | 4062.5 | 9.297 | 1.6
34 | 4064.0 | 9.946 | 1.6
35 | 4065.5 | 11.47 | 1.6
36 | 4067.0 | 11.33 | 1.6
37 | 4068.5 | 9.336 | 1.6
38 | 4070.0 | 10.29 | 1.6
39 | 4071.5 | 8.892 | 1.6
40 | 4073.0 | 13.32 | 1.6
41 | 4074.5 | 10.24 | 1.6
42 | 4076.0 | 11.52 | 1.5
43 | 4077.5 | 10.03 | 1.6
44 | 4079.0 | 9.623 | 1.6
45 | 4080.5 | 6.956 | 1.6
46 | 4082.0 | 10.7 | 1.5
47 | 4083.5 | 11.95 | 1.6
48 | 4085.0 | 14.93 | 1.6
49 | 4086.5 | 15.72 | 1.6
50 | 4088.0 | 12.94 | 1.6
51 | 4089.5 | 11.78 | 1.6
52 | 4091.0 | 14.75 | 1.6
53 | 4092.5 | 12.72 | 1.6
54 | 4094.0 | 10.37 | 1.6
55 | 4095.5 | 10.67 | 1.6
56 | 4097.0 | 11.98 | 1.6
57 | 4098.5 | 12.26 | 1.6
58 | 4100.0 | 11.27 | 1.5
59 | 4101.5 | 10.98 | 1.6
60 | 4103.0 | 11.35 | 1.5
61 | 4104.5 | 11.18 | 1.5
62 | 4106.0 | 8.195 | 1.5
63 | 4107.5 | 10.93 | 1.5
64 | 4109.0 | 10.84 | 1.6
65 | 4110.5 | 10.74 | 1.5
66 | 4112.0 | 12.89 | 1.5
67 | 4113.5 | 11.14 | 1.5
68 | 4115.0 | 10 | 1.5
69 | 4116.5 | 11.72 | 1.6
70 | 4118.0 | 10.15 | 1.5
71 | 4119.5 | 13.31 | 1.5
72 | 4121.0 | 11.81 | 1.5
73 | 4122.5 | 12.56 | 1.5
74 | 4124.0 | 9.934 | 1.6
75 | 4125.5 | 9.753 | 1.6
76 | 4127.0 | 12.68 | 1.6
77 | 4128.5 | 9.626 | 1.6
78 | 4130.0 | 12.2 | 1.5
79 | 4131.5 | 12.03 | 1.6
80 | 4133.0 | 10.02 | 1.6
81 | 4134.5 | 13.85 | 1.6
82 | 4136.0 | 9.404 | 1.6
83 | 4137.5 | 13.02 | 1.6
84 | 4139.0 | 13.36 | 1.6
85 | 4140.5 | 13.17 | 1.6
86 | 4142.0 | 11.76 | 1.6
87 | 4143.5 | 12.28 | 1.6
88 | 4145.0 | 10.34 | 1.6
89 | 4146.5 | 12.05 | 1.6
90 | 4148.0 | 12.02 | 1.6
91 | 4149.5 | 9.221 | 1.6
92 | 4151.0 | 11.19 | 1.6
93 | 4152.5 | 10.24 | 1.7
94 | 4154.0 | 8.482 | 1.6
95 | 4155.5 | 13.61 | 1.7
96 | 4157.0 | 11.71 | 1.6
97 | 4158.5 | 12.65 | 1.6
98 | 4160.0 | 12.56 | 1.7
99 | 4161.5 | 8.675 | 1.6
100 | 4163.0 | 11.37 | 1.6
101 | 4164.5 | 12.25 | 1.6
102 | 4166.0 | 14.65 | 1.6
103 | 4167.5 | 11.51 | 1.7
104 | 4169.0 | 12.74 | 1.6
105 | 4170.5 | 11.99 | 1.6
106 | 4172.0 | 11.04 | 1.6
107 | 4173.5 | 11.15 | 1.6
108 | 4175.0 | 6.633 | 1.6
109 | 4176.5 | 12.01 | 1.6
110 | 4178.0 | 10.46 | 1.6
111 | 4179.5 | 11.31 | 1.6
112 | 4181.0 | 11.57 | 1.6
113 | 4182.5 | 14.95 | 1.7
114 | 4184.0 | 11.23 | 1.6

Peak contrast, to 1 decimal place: 1.1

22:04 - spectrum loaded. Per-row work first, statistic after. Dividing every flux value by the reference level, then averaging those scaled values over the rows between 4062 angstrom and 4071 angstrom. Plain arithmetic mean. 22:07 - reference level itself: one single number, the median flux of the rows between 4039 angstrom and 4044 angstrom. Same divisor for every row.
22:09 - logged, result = 0.777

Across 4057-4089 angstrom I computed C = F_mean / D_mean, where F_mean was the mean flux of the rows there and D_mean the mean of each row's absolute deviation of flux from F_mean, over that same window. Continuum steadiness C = 6.7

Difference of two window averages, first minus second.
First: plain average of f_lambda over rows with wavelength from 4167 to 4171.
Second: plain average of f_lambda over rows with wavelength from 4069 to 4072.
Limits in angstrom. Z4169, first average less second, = 2.49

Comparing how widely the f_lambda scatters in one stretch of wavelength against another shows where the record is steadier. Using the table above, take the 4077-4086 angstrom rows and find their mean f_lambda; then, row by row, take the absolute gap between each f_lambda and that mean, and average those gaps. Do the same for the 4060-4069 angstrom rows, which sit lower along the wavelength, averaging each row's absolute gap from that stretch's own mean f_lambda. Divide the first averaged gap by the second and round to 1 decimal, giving 1.9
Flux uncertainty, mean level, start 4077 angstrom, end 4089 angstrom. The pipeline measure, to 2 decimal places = 1.59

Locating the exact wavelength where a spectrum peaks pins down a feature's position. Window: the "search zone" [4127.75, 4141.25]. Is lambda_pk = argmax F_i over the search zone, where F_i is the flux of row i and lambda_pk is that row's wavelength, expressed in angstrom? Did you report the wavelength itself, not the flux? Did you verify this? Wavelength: 4134.5 angstrom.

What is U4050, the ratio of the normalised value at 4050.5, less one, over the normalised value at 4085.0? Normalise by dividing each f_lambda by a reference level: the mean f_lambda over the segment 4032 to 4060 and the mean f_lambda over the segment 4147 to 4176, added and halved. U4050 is 0.08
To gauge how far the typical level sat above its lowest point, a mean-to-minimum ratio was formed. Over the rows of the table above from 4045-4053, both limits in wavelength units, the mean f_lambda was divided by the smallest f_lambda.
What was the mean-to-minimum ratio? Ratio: 1.12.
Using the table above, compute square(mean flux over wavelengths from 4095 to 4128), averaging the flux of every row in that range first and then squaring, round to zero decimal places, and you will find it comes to 125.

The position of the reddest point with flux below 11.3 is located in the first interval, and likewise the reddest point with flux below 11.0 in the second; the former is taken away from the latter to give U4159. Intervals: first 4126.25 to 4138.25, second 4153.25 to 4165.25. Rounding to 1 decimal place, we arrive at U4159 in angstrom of 25.5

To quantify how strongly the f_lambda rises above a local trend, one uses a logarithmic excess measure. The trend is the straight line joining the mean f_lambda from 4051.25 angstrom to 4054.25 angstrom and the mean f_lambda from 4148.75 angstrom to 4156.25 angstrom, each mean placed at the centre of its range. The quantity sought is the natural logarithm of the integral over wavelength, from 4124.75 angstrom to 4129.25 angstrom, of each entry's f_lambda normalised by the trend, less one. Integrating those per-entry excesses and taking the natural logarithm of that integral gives -2.44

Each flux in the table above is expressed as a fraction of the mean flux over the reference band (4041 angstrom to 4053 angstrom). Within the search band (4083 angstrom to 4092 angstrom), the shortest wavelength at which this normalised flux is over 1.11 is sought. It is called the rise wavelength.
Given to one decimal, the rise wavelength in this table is 4085.0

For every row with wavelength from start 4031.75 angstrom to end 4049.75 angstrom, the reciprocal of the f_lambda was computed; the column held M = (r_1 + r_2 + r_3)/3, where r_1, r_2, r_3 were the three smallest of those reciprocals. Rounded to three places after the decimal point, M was 0.077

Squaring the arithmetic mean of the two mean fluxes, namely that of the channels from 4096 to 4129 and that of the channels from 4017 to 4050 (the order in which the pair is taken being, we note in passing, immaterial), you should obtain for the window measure 128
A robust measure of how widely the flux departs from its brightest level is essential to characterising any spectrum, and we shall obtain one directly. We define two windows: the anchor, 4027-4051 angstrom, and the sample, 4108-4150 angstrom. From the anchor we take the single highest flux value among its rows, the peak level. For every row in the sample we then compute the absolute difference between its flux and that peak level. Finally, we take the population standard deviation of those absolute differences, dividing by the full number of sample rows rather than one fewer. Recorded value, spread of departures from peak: 1.35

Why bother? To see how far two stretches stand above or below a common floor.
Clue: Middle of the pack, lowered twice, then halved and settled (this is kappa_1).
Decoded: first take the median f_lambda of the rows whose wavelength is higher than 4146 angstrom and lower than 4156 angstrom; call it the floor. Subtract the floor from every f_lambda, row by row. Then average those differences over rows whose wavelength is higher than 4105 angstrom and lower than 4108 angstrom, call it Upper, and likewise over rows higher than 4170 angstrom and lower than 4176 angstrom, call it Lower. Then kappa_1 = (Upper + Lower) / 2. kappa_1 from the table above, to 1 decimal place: -1.3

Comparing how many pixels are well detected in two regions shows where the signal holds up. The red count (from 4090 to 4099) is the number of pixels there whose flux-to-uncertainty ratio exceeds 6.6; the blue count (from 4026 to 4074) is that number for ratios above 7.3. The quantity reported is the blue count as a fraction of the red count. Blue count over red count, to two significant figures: 1.4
